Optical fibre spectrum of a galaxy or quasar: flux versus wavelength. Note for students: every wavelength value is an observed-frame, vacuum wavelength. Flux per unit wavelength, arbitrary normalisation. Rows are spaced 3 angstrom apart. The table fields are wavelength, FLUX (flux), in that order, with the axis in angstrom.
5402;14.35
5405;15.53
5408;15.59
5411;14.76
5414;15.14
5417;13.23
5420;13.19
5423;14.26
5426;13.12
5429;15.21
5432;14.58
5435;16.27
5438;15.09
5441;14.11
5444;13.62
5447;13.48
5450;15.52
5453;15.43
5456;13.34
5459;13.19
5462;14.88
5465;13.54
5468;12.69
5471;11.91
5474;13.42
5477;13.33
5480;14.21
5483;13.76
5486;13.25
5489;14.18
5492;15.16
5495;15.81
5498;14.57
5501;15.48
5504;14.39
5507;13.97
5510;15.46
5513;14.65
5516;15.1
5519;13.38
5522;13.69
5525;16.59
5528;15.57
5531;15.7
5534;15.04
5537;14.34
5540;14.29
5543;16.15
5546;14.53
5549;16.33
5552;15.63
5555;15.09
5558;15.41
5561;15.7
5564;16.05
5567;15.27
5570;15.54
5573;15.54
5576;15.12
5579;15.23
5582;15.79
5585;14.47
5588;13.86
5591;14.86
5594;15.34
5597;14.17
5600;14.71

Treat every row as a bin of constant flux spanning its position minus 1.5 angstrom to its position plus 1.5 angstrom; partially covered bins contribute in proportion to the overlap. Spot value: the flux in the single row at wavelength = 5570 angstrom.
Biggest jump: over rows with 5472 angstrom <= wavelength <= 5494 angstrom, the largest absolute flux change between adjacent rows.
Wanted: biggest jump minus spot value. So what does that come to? -14.6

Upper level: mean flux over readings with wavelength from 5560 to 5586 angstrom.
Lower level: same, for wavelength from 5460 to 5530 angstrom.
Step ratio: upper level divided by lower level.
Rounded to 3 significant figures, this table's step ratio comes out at 1.08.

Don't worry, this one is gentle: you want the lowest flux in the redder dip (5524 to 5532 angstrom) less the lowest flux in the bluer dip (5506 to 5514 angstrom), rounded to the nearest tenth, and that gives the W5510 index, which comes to 1.6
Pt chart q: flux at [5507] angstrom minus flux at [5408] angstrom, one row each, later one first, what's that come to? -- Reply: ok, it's -1.6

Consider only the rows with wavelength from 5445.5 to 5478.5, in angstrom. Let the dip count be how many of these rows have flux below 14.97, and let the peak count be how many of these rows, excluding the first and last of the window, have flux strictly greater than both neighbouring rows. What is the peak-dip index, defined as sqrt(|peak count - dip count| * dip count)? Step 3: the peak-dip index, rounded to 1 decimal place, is 7.3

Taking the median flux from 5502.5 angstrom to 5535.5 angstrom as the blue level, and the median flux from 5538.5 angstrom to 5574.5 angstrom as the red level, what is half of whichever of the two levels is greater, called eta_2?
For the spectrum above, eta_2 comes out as 7.77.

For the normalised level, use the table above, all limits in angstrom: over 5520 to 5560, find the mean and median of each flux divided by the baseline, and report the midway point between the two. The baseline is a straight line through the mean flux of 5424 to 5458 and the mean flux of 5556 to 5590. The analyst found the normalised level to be 1.01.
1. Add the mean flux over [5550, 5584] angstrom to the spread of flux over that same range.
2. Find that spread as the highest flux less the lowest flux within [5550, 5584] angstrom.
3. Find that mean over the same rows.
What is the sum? 16.4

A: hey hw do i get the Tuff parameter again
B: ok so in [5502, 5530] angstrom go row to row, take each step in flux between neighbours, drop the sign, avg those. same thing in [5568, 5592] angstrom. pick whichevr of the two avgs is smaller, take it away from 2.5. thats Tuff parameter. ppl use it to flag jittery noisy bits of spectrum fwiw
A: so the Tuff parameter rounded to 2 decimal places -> 1.93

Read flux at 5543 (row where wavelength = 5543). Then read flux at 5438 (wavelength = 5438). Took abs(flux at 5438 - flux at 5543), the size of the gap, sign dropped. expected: 1.1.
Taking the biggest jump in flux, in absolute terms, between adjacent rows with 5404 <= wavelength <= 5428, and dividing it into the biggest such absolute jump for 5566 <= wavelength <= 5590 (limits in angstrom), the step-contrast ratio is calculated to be 0.69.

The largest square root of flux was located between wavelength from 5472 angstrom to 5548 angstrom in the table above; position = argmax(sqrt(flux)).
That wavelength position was 5525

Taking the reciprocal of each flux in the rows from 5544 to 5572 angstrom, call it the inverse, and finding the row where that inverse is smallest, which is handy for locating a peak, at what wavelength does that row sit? 5549 angstrom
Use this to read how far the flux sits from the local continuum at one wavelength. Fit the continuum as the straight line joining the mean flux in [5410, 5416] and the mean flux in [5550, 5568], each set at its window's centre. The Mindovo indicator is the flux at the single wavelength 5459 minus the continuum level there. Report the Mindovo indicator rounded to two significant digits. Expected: -1.9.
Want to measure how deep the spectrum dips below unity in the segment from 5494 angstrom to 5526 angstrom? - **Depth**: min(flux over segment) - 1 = 12.4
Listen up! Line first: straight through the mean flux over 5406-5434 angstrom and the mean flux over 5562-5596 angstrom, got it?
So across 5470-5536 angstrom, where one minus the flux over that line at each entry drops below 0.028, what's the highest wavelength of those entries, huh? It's 5534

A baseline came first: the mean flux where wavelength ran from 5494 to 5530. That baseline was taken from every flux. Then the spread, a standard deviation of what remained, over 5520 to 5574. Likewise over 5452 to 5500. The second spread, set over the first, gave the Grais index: 1.4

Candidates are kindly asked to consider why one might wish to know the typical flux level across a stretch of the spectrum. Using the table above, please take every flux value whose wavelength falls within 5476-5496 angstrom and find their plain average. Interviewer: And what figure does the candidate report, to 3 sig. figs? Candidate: 14.2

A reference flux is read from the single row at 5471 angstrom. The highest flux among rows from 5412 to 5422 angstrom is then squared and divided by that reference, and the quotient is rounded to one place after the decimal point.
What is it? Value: 19.2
